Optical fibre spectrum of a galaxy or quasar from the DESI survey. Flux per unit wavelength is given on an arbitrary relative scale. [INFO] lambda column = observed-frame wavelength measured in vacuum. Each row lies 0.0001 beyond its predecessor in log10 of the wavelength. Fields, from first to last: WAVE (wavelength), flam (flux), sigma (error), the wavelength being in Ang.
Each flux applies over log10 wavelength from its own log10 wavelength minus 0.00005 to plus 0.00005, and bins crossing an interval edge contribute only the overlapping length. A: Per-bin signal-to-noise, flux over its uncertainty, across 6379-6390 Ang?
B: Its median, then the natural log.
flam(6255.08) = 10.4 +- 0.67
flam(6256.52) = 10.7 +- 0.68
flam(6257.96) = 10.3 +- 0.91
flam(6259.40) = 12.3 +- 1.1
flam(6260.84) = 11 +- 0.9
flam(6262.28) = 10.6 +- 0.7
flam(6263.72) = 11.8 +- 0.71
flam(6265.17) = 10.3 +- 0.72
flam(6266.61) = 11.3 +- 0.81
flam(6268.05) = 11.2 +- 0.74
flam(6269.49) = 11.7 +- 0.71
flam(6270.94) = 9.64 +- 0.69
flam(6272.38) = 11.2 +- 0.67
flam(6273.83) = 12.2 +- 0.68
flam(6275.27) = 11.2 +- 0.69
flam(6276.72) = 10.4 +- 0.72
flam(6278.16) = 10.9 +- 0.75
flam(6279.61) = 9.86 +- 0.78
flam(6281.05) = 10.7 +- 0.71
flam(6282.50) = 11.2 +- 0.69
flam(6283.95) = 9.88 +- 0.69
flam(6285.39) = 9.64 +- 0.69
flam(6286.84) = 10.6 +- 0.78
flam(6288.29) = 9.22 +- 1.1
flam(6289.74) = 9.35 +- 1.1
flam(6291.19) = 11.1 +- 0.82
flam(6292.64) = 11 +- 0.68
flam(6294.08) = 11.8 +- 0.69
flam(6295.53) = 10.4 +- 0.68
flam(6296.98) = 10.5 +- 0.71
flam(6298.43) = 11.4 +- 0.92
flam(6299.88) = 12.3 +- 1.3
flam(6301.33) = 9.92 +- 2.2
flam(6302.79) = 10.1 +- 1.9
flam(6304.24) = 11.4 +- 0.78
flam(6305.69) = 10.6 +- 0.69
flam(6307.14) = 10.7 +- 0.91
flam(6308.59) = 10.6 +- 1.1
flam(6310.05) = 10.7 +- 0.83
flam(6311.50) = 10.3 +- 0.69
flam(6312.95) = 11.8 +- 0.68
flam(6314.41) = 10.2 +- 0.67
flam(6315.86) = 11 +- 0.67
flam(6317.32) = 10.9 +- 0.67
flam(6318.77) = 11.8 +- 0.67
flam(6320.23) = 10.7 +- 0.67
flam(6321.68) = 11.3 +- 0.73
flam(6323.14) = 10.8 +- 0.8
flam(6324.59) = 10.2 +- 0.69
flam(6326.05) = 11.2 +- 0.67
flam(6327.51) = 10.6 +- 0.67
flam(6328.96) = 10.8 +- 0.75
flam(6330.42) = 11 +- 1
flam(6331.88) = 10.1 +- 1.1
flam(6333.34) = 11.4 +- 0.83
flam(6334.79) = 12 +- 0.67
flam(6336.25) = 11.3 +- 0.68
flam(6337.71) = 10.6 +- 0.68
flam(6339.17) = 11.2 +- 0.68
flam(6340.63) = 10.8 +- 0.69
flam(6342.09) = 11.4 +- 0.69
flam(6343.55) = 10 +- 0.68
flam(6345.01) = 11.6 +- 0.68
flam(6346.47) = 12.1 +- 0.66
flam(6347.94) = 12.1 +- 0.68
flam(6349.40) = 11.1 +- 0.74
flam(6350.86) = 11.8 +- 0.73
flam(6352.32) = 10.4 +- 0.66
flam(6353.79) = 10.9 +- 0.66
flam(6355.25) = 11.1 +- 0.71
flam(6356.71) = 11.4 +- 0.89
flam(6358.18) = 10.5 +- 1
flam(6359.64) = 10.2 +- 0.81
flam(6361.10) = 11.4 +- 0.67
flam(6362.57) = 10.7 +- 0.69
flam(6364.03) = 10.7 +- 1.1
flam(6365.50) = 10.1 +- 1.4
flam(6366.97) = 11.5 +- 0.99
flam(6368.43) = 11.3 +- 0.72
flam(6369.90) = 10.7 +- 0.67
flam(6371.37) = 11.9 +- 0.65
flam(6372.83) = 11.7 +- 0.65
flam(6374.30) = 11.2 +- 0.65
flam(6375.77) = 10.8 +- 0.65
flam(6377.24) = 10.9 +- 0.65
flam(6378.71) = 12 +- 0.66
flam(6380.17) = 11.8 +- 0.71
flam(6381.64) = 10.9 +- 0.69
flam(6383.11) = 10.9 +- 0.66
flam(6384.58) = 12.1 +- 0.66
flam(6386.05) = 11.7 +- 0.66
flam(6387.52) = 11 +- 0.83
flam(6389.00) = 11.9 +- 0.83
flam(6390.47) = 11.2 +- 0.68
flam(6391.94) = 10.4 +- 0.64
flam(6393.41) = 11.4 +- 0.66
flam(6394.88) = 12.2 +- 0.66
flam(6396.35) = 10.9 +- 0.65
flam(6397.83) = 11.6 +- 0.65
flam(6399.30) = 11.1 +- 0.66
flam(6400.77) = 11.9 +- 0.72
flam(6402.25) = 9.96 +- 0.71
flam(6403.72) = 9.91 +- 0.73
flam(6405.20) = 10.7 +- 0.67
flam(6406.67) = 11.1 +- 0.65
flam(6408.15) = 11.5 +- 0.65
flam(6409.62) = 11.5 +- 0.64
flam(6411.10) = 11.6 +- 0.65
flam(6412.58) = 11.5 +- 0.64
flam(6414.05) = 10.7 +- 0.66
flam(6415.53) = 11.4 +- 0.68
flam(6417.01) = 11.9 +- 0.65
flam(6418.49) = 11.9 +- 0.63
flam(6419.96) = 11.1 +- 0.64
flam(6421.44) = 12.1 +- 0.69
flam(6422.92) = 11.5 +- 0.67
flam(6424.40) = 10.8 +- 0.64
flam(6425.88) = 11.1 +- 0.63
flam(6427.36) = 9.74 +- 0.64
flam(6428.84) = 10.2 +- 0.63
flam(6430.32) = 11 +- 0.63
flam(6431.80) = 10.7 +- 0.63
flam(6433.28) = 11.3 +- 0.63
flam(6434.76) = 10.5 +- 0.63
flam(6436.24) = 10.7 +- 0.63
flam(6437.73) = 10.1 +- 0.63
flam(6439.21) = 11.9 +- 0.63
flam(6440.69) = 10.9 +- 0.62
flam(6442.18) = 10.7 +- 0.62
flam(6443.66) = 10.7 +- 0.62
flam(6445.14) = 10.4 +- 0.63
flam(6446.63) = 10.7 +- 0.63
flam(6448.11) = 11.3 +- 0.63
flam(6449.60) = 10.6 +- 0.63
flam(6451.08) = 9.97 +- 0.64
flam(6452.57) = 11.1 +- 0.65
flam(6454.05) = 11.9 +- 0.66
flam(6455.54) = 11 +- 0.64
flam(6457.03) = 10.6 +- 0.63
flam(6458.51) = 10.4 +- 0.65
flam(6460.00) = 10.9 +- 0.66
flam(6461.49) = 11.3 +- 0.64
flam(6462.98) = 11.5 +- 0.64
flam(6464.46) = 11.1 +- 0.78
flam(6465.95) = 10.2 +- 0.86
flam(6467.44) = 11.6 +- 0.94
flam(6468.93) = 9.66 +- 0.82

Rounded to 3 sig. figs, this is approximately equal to 2.80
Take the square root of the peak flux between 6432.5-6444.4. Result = 3.45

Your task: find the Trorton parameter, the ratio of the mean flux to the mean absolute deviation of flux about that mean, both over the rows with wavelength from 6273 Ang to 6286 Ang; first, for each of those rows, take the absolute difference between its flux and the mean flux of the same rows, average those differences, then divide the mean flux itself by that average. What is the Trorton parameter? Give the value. 17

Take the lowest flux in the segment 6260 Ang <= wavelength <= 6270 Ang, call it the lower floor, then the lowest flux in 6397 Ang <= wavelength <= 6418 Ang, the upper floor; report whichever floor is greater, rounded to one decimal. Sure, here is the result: 10.3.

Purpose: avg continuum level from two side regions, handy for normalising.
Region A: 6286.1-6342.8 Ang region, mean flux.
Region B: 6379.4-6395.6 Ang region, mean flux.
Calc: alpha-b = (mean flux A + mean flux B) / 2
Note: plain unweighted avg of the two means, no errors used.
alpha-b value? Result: 11.13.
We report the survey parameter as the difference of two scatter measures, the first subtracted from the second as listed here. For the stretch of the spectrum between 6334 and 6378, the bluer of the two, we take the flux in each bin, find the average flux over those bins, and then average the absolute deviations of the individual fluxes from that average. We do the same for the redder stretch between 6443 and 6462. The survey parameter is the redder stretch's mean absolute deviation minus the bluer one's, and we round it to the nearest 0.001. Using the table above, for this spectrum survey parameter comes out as -0.098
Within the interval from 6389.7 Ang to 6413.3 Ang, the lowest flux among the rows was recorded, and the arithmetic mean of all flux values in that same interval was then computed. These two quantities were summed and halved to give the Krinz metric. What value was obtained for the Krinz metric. 10.5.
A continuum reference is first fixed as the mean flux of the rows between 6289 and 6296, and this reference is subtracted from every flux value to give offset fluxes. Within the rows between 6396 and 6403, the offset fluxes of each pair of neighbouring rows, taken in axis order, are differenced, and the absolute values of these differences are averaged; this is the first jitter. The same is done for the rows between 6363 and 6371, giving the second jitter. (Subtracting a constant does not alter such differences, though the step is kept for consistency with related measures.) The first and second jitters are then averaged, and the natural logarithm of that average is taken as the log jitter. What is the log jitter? -0.17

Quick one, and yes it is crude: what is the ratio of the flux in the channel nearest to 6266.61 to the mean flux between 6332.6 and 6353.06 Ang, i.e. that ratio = 1.00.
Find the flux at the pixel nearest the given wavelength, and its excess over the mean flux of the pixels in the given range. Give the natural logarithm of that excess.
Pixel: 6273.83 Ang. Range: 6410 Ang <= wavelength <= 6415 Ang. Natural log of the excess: -0.1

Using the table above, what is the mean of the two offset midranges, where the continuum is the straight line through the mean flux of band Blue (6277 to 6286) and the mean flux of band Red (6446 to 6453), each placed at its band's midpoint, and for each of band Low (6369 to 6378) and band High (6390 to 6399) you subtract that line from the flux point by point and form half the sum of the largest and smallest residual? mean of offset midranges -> 0.72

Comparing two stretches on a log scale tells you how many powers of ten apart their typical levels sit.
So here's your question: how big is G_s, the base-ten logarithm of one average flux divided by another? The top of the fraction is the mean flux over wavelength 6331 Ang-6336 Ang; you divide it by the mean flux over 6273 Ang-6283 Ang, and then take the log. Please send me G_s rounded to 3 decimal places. 0.010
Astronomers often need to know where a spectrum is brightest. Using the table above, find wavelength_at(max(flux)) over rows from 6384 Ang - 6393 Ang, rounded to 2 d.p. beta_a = 6384.58 Ang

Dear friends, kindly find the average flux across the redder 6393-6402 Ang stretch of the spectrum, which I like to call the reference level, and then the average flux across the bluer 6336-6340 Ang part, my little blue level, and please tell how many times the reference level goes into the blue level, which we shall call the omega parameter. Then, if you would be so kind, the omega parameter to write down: 0.96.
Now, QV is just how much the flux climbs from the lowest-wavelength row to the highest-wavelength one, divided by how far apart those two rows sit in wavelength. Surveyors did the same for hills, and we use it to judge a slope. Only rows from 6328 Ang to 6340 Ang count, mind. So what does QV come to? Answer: 0.04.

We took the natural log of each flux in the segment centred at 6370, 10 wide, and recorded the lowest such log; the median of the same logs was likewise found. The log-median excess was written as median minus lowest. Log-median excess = 0.11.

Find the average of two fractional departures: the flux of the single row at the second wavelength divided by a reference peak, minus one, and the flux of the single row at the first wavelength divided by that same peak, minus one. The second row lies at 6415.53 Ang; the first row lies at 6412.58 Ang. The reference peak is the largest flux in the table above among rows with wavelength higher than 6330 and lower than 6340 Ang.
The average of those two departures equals -0.046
